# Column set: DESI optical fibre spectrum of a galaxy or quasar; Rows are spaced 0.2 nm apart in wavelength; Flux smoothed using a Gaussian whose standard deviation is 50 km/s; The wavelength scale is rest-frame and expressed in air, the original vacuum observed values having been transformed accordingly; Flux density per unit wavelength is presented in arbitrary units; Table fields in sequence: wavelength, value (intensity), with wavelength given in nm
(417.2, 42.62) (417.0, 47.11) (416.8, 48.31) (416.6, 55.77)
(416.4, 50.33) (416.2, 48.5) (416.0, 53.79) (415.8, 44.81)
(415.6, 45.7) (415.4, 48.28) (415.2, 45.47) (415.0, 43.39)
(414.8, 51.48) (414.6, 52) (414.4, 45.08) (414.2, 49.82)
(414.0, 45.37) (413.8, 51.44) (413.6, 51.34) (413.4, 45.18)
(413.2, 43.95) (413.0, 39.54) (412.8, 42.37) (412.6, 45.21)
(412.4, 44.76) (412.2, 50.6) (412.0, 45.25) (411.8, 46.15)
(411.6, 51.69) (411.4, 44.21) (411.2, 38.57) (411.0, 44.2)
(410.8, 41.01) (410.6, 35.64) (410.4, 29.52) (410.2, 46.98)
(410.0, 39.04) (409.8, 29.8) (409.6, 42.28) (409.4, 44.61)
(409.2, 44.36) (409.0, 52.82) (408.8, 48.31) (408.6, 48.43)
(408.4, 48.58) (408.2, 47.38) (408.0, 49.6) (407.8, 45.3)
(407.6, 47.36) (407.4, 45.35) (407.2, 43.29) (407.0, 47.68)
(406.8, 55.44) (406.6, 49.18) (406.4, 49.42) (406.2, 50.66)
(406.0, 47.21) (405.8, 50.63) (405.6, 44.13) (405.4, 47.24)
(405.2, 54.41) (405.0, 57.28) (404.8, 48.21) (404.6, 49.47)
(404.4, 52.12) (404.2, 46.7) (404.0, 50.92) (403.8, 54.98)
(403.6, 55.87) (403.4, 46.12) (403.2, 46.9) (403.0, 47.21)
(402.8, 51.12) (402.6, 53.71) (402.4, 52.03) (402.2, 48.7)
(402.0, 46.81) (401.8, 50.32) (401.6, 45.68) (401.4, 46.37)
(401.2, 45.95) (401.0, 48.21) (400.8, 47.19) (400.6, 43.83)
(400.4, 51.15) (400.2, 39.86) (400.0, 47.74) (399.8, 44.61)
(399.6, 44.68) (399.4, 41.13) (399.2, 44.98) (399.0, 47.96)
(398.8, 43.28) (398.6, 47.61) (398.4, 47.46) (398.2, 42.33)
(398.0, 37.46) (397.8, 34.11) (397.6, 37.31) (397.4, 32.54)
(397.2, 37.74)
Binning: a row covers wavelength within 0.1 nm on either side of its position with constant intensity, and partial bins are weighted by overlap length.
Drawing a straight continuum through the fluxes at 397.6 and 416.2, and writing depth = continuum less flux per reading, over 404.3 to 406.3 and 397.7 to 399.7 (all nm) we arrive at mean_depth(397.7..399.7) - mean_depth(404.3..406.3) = 3.1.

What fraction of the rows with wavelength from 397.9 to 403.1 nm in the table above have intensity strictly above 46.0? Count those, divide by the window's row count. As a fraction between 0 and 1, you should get 0.58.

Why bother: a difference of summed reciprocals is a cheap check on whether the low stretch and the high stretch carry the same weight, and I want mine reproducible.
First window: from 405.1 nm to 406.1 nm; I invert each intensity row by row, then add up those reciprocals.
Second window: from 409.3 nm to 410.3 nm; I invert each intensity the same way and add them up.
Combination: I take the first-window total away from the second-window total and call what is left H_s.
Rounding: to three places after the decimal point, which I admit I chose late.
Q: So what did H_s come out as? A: 0.023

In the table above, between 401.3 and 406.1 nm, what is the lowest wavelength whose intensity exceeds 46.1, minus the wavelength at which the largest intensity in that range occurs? -3.60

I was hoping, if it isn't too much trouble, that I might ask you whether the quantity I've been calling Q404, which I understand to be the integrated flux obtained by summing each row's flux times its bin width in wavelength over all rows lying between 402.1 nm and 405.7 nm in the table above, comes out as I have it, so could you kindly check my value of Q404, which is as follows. 181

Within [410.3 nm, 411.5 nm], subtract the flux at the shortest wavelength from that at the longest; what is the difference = 15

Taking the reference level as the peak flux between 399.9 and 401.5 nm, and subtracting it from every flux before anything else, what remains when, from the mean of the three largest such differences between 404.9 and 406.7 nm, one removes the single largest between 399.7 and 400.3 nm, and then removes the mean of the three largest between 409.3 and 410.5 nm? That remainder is 13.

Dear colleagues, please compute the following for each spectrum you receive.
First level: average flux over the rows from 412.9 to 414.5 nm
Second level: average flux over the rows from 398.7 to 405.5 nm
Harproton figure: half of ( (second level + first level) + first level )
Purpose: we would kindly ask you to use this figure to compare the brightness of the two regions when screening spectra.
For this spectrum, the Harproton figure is 70.6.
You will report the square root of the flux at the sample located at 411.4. 6.6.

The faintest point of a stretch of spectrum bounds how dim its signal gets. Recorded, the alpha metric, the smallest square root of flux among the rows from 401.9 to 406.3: 6.6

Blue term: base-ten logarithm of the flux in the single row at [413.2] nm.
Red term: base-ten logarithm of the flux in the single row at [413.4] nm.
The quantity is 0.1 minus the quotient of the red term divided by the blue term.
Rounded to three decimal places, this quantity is -0.907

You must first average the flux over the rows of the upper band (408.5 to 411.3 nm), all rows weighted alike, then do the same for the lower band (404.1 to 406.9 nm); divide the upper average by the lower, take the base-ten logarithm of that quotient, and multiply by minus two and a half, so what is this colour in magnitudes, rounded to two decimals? 0.20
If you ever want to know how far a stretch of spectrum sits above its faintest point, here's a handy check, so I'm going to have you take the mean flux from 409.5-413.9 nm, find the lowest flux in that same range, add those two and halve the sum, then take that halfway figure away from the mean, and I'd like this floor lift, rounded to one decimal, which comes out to 6.8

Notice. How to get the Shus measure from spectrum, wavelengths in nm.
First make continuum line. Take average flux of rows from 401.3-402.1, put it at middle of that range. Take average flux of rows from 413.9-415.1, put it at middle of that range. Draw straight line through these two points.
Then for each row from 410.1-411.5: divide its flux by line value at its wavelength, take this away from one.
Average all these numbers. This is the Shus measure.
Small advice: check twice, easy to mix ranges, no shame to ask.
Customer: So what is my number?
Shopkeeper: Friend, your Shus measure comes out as 0.16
